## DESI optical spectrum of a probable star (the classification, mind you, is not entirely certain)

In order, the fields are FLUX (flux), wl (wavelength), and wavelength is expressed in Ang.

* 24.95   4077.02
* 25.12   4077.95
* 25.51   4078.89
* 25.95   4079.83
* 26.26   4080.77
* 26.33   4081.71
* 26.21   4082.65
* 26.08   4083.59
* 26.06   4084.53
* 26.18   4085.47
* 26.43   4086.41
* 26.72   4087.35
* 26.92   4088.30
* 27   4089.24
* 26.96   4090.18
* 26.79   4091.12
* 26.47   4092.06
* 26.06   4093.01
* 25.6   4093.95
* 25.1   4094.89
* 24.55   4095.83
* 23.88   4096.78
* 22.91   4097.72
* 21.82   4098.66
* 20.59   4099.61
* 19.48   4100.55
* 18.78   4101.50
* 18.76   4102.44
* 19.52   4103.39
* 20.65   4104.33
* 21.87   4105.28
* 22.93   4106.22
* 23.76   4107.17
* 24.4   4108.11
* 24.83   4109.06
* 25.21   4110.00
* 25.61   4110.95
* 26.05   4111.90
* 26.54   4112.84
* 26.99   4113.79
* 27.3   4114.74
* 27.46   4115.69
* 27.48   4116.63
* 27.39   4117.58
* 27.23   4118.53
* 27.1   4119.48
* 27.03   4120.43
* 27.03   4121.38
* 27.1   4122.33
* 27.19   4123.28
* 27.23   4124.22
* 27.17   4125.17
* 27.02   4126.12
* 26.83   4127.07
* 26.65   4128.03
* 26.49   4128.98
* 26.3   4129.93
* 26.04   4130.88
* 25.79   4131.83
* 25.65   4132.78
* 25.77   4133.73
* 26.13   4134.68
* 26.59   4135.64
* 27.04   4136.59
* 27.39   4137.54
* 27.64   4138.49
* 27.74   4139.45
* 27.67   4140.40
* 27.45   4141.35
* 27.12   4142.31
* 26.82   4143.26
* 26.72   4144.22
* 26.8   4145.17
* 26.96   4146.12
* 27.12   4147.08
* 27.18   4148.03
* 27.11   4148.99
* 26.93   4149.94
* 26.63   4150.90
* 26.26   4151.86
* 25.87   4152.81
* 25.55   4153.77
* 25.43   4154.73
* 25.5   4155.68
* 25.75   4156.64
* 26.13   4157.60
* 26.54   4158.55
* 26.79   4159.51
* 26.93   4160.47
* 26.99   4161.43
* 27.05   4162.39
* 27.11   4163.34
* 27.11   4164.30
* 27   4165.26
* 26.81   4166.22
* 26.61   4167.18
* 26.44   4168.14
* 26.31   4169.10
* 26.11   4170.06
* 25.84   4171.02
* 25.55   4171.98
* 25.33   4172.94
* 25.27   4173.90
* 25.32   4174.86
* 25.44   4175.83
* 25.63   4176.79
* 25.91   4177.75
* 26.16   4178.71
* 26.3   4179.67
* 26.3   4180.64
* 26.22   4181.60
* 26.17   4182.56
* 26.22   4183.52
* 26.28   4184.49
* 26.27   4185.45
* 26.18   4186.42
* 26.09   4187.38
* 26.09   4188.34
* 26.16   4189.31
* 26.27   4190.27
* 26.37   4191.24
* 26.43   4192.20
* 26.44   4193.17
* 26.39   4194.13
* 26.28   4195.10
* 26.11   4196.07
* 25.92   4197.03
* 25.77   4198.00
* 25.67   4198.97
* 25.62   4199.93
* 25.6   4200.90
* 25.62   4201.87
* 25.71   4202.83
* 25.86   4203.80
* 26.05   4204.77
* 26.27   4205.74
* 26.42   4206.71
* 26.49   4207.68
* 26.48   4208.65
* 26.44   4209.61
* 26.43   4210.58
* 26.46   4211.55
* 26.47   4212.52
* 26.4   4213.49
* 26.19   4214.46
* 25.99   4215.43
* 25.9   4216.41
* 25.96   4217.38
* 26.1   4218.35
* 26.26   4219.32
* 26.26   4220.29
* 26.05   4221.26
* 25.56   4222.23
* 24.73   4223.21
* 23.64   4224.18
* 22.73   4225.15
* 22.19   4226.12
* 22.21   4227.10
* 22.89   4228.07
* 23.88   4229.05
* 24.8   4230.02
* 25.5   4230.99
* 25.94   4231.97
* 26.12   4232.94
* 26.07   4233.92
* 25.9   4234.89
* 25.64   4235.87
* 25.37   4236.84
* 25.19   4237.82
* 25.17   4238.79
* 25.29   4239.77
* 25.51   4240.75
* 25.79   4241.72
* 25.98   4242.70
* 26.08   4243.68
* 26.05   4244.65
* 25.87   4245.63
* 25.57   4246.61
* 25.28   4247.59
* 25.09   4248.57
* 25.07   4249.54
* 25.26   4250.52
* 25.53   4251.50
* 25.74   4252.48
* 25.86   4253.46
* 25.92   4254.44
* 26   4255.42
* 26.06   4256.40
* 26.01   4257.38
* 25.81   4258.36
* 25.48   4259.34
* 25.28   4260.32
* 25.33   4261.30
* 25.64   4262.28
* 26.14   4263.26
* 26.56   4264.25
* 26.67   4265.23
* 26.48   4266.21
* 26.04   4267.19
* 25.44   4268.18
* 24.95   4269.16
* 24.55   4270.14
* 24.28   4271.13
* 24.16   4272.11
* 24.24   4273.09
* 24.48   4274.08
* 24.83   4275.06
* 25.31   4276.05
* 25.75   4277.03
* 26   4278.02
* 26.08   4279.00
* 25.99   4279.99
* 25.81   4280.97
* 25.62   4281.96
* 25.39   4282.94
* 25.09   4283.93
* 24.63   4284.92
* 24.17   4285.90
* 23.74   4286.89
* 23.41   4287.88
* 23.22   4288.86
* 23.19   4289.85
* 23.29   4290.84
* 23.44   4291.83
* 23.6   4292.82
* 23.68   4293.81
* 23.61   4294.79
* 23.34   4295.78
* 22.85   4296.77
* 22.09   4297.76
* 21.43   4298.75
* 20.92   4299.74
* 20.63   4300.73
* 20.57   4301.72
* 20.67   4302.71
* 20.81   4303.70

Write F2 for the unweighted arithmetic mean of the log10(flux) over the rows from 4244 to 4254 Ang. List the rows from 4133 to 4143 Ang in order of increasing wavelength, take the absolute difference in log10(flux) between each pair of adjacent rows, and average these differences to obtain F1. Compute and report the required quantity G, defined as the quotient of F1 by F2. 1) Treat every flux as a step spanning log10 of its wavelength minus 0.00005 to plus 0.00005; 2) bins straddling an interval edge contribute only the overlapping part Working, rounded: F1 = 0.005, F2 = 1.41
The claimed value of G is 0.0033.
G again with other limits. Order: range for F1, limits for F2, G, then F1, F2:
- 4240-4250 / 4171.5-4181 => 0.0021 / 0.003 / 1.41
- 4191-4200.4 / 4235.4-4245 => 0.0012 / 0.002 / 1.41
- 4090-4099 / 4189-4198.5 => 0.0072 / 0.010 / 1.42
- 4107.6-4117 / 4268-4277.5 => 0.0041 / 0.006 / 1.39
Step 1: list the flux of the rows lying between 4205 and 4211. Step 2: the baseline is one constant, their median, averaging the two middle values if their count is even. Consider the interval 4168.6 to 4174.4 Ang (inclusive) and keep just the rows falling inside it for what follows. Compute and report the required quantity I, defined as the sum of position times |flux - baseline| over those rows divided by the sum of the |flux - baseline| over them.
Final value 4172.4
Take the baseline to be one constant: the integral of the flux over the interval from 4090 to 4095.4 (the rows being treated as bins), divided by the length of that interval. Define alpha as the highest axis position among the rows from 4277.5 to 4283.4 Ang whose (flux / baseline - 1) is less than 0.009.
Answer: 4282.94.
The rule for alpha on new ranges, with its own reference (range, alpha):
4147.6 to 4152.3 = 4151.86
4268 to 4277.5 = 4277.03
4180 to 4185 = 4184.49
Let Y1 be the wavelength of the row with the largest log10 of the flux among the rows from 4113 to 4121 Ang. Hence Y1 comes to 4116.63 Ang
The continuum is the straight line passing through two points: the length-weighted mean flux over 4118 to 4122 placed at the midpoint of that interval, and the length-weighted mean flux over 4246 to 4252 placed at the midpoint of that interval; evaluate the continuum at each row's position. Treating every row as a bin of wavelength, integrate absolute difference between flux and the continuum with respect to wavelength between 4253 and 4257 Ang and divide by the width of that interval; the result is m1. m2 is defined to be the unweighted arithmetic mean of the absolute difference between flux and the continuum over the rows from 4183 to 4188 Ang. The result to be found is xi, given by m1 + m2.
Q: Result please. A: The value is 0.8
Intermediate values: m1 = 0.7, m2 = 0.1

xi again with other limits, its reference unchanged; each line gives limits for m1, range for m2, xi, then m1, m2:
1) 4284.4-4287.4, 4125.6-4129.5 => 0.9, 0.6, 0.2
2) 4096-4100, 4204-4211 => 5.3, 4.8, 0.5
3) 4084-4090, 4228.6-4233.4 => 1.6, 0.9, 0.7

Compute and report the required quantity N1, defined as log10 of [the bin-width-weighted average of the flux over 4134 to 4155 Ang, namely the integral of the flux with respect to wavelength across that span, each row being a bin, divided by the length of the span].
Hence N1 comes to 1.43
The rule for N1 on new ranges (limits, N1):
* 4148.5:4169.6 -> 1.42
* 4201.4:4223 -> 1.42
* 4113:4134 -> 1.43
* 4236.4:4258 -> 1.41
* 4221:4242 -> 1.39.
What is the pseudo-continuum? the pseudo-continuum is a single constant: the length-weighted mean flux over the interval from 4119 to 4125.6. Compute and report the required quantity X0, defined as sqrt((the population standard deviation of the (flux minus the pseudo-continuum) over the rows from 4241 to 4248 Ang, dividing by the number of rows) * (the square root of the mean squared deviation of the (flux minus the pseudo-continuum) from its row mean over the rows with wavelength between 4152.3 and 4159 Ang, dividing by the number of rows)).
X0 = 0.31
